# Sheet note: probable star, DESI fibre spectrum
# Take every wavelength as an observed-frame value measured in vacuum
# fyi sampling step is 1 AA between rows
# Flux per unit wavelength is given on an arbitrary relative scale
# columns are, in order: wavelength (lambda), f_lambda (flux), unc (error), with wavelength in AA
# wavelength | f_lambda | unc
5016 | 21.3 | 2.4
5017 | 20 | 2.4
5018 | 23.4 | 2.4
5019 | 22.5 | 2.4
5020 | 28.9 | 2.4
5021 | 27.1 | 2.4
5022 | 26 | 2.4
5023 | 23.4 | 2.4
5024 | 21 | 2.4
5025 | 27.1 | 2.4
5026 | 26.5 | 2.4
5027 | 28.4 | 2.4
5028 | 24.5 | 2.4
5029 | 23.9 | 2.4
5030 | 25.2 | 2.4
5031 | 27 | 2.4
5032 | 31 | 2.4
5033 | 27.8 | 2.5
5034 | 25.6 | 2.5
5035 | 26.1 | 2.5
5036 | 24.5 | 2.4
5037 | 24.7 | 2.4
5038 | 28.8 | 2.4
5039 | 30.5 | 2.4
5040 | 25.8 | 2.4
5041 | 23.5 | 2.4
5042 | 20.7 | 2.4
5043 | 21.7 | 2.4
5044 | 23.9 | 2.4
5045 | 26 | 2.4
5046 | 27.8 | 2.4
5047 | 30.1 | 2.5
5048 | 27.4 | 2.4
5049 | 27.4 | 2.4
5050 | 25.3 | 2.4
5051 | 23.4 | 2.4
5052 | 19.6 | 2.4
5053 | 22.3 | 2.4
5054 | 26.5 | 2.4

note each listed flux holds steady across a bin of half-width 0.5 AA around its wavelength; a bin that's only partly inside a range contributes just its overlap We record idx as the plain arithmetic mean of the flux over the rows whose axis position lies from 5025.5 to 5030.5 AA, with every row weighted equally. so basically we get 25.7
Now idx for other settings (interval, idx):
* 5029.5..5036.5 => 26.7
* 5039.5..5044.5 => 23.1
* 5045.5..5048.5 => 28.4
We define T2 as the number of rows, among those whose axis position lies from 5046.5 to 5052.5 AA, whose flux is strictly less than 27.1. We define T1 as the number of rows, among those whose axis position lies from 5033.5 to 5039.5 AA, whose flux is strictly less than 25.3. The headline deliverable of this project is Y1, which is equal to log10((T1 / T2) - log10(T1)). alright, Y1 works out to -0.44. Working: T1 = 2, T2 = 3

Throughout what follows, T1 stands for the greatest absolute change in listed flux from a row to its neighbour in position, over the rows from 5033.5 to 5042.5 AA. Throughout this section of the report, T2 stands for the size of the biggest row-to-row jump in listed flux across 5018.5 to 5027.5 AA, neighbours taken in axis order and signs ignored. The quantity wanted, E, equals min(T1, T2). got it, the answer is 4.7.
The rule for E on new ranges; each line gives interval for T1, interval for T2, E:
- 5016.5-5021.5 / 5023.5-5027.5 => 6.1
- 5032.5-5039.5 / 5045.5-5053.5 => 3.8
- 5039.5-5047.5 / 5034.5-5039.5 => 2.8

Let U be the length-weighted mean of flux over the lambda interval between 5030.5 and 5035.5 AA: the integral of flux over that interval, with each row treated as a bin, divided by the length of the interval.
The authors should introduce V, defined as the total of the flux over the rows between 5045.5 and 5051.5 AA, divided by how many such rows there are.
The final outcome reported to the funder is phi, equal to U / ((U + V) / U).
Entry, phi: 14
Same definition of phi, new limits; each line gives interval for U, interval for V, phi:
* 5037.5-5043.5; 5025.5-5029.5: 12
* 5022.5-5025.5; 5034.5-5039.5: 11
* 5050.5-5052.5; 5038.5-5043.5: 10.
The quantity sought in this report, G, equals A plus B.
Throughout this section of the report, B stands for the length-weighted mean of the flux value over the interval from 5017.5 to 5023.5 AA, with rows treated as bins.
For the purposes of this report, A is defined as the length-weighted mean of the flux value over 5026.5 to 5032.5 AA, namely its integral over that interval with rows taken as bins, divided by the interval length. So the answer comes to 51.9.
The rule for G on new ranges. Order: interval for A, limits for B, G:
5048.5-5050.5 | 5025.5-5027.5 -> 53.8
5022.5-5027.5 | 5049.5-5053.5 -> 47.9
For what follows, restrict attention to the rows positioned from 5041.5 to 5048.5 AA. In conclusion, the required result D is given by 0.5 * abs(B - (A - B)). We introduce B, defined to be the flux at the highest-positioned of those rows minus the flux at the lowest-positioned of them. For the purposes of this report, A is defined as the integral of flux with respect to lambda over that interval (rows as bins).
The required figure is 82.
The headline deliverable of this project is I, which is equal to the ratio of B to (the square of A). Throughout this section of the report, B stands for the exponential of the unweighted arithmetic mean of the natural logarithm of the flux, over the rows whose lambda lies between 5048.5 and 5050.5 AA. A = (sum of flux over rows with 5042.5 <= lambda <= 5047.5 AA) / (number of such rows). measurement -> 0.039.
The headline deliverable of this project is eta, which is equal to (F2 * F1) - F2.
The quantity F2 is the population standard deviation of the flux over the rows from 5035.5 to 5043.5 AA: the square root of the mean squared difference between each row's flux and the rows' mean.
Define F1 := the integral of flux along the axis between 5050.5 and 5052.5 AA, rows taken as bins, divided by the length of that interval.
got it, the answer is 64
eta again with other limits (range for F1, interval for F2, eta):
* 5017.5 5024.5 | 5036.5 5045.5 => 70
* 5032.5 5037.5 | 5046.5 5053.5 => 82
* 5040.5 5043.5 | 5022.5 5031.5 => 45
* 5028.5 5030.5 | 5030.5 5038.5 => 49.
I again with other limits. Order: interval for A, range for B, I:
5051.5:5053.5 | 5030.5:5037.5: 0.061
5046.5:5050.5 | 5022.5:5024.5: 0.029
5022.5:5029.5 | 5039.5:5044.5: 0.037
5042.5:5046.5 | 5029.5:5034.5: 0.044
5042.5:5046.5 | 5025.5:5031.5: 0.042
